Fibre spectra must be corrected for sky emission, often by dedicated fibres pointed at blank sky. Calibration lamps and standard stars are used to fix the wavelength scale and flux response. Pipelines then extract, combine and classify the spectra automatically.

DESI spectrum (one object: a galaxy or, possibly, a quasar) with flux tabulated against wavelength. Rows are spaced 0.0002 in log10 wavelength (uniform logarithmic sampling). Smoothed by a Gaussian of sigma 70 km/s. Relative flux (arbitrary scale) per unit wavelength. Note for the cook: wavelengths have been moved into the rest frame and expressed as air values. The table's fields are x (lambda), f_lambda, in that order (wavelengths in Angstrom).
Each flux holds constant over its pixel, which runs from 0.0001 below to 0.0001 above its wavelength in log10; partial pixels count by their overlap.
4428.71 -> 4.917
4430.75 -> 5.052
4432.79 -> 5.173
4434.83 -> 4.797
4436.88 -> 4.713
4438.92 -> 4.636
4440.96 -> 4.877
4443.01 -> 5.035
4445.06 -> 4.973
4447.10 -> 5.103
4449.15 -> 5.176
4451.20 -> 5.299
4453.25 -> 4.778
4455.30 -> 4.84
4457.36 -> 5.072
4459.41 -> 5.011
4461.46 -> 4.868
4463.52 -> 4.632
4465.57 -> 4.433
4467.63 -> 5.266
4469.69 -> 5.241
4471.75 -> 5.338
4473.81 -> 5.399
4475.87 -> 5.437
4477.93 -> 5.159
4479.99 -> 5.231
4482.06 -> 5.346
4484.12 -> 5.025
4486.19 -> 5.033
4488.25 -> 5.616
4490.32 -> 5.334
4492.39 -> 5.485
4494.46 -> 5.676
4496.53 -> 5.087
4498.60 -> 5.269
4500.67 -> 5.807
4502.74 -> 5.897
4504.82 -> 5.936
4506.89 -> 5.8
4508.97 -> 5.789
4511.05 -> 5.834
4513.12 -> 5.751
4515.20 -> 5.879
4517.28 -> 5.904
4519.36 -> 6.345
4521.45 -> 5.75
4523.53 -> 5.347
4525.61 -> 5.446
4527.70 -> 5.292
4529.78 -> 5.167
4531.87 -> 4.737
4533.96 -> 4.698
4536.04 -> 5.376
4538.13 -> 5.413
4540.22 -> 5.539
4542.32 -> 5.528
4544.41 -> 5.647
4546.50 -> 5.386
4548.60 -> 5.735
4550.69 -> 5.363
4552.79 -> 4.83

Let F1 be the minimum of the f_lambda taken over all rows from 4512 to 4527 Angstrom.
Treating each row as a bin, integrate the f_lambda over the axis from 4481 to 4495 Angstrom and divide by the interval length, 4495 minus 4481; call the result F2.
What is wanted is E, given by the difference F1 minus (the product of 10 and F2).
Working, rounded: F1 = 5.347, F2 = 5.3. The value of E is -48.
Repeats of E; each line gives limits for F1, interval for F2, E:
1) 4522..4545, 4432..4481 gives -46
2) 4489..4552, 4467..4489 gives -48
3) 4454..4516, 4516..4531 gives -52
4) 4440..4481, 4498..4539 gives -51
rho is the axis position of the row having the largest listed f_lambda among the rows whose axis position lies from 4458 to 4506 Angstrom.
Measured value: 4504.82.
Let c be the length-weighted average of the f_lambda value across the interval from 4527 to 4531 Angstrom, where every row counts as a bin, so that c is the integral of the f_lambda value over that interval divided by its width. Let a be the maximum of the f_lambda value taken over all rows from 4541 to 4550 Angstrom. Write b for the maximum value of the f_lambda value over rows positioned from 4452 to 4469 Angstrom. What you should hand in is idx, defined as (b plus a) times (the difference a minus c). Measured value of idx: 6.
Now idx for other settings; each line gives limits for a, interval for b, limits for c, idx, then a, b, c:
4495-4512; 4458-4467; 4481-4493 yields 7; 5.936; 5.011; 5.298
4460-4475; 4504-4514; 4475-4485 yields 2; 5.399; 5.936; 5.241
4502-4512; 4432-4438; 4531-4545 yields 7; 5.936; 5.173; 5.272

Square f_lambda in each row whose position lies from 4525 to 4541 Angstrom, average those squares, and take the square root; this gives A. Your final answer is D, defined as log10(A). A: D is 0.717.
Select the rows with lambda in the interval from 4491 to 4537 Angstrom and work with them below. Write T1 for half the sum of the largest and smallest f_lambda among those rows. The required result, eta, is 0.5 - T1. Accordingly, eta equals -5.02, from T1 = 5.52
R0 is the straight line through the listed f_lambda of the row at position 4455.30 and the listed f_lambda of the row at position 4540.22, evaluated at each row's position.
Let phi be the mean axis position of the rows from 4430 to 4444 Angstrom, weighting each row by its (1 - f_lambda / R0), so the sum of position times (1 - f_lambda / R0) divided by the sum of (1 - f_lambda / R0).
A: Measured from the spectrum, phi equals 4435.1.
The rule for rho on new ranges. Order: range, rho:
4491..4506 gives 4504.82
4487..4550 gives 4519.36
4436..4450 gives 4449.15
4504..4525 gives 4519.36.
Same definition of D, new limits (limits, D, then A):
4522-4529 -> 0.729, 5.4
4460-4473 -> 0.697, 5.0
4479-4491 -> 0.722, 5.3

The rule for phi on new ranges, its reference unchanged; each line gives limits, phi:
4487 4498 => 4491.1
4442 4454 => 4447.6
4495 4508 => 4503.8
